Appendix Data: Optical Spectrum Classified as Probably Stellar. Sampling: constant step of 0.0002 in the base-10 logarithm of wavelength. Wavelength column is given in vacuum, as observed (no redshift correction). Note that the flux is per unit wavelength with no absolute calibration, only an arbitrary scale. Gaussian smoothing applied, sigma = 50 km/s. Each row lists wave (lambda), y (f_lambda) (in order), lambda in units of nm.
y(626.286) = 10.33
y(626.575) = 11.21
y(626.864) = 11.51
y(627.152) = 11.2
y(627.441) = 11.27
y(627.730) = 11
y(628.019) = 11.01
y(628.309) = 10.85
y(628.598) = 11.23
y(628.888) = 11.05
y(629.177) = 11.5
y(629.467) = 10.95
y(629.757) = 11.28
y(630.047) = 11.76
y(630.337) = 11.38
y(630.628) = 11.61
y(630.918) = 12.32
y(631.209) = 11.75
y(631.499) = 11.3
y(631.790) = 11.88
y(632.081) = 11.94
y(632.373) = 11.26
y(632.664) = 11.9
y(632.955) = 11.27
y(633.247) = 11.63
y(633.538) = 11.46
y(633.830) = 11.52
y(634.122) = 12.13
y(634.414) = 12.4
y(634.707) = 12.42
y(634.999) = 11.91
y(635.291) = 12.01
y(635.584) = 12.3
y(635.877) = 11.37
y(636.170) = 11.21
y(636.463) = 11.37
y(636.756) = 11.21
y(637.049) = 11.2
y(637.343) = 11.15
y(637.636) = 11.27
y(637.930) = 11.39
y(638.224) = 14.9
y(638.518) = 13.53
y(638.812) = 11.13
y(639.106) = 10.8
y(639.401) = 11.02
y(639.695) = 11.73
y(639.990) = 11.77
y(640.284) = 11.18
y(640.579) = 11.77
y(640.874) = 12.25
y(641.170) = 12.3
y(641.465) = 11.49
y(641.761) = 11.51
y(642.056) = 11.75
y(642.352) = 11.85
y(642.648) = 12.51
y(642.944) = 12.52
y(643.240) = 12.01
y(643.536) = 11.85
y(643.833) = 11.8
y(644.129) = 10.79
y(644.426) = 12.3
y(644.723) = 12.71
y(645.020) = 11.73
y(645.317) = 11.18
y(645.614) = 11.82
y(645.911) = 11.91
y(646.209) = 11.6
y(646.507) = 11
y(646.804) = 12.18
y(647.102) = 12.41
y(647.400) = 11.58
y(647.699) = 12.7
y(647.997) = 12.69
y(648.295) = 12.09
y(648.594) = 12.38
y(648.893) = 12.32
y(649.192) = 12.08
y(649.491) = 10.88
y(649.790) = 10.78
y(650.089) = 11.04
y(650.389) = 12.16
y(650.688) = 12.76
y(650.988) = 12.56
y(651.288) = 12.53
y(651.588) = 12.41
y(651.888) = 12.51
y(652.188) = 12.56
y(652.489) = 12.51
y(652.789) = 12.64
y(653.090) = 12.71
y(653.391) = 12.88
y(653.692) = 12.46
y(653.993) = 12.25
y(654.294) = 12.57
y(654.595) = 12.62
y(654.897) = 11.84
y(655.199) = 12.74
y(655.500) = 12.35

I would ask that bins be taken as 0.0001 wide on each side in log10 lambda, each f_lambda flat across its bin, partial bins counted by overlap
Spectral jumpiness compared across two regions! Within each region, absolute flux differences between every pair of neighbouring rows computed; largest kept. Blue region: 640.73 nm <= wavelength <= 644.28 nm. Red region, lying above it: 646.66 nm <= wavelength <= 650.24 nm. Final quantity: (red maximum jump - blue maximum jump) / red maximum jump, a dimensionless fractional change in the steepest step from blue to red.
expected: 0.16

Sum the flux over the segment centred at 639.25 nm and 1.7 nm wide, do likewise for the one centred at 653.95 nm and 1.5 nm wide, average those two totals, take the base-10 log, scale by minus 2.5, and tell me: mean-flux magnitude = -4.6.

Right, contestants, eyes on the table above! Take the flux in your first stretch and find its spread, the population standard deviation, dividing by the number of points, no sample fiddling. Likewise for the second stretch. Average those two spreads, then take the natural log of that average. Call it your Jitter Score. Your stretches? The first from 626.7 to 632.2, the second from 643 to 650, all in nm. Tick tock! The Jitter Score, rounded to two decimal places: -0.73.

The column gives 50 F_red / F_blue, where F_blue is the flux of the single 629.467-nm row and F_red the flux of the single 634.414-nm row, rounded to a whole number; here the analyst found 57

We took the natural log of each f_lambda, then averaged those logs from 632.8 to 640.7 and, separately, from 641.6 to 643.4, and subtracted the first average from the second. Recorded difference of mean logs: 0.03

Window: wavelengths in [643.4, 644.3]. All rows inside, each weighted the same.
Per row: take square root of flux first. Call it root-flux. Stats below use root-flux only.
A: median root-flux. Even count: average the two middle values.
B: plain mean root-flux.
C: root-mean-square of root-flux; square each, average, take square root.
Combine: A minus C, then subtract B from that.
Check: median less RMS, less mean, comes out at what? -3.34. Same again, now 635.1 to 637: -3.43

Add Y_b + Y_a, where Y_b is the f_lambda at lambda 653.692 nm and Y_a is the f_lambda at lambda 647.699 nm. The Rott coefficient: 25.2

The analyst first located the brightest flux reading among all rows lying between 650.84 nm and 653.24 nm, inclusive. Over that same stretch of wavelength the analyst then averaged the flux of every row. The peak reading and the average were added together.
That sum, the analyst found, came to 25.3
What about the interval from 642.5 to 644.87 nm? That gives 24.8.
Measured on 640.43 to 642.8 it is 24.4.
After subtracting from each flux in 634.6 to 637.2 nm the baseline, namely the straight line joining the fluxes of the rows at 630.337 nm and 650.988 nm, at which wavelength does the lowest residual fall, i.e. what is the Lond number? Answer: 637.049 nm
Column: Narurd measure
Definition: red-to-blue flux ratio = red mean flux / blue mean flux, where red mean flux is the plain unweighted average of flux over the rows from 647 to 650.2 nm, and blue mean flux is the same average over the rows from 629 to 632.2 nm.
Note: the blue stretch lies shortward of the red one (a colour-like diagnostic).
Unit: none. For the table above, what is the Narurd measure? 1.03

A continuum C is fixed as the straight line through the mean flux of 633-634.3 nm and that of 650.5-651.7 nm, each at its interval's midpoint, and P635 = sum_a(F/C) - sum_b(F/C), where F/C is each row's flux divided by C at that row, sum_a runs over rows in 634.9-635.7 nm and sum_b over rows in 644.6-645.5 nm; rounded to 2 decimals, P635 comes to 0.17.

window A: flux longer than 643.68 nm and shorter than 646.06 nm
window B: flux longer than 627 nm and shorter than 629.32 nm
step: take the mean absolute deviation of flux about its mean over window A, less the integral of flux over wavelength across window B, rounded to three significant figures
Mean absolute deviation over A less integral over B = -25.4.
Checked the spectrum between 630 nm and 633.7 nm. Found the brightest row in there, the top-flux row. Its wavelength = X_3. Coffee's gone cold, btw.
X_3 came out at 630.918 nm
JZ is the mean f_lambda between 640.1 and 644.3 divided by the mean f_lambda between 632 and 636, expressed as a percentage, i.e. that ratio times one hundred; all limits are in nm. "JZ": 100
